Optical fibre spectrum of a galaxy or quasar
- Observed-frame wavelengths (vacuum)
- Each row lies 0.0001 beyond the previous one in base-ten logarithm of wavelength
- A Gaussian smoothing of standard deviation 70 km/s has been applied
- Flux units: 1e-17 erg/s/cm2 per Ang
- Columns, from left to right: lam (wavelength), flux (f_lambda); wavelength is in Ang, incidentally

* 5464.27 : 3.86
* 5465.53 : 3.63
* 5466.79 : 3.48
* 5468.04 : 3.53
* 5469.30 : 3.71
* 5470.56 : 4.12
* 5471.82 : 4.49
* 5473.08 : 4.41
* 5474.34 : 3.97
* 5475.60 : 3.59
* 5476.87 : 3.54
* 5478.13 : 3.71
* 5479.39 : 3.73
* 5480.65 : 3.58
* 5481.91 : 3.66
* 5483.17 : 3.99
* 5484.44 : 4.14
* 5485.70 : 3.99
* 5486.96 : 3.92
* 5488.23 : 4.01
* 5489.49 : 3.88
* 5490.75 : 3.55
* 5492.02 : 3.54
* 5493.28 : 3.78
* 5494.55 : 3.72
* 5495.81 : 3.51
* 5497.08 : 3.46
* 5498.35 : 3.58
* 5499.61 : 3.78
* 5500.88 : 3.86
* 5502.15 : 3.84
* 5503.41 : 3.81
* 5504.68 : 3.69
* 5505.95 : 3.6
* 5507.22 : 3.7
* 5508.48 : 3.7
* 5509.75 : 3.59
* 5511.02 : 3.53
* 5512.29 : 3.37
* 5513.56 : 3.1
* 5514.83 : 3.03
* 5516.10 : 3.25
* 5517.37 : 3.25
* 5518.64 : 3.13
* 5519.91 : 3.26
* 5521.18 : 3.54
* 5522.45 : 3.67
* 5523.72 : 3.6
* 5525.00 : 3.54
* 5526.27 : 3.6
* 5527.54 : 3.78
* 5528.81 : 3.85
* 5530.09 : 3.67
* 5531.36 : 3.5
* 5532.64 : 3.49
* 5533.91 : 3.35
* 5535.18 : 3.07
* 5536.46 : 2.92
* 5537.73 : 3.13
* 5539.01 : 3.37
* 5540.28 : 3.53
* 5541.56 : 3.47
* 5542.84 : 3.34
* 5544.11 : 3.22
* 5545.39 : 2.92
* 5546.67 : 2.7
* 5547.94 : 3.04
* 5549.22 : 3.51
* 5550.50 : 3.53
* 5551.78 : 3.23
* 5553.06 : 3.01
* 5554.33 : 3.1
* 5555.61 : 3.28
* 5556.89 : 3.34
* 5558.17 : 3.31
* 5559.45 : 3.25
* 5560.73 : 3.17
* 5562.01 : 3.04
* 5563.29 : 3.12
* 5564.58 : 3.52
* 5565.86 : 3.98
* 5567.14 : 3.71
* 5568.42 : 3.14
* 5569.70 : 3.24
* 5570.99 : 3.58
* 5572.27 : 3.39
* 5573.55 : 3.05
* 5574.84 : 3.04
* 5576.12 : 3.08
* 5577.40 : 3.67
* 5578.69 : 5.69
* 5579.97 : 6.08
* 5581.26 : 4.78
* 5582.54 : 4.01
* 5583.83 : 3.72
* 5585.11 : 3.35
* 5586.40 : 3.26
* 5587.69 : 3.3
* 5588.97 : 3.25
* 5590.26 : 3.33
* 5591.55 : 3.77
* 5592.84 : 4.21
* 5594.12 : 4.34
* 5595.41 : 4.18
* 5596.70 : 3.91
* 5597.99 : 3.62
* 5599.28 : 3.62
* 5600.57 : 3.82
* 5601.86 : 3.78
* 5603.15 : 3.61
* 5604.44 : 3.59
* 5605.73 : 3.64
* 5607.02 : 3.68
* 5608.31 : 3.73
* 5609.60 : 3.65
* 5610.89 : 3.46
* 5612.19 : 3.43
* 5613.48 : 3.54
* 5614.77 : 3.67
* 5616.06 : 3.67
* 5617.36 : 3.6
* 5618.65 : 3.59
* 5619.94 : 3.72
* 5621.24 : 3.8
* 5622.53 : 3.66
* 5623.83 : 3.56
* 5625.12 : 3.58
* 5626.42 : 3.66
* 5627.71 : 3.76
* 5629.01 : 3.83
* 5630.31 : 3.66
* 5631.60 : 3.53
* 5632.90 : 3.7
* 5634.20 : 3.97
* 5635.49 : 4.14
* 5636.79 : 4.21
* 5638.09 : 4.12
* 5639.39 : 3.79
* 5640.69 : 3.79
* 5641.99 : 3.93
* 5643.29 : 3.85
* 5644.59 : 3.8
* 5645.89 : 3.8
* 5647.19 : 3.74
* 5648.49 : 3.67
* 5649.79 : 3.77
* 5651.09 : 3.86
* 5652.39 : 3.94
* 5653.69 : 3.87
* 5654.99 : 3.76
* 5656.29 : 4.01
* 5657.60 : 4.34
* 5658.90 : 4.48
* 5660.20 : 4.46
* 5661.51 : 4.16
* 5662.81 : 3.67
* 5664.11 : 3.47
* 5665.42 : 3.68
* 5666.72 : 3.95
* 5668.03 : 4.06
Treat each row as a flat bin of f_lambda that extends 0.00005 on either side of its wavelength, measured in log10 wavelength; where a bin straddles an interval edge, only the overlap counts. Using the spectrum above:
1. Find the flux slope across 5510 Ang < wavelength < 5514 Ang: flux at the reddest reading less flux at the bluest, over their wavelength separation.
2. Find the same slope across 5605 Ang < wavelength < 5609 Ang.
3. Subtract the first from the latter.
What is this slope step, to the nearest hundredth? 0.20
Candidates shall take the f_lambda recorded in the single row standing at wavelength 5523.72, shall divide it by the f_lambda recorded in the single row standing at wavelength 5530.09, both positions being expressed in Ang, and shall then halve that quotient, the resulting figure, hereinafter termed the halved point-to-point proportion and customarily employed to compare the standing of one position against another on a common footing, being 0.49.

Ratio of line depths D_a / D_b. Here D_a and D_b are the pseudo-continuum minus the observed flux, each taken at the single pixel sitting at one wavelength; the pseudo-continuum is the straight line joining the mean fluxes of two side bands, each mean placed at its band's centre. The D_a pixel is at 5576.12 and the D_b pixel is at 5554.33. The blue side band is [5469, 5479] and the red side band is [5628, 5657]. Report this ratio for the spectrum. 1.0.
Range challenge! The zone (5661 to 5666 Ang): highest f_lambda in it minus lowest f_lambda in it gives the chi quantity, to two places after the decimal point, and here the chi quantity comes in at 0.69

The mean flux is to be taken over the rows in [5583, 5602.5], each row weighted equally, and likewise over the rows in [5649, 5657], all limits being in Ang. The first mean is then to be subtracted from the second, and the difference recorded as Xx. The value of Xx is 0.2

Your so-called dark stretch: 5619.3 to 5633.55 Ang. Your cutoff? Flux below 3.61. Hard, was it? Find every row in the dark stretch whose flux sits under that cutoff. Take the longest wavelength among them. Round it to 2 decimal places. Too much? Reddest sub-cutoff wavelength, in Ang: 5631.60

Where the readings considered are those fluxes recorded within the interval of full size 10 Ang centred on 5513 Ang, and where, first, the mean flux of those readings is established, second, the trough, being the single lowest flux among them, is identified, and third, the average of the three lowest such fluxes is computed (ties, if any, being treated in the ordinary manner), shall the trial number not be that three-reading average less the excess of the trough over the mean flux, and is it 3.4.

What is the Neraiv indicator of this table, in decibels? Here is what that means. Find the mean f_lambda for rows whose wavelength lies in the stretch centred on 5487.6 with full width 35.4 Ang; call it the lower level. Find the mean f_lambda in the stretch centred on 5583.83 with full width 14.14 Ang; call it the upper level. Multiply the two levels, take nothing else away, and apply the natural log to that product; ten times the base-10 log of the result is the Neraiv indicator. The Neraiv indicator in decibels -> 4.37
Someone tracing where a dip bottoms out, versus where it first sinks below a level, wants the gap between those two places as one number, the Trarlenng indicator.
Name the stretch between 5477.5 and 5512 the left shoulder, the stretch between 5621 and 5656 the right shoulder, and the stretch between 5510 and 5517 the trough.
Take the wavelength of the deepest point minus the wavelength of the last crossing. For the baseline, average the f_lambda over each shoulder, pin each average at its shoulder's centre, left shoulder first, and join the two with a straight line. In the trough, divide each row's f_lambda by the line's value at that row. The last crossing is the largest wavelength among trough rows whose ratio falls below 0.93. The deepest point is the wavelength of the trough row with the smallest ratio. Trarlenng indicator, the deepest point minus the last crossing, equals -1.3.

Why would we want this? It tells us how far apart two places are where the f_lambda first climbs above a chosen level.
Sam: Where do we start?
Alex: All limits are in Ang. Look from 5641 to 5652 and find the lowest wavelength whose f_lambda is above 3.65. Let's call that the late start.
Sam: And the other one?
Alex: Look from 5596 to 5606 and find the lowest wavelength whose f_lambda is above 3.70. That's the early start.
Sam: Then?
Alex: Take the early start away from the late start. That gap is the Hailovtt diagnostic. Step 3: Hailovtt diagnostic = 45.3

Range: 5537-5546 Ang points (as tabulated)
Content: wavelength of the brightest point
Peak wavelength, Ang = 5540.28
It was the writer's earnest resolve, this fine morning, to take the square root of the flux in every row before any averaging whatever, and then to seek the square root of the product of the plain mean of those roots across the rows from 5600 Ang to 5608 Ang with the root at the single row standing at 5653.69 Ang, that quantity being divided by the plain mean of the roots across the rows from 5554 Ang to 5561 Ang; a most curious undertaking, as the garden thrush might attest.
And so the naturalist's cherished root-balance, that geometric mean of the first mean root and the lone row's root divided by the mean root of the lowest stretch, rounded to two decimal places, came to 1.08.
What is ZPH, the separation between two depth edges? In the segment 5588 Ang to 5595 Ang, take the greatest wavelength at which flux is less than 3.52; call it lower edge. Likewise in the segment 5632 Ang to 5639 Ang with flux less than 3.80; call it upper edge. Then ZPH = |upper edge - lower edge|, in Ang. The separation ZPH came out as 42.6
